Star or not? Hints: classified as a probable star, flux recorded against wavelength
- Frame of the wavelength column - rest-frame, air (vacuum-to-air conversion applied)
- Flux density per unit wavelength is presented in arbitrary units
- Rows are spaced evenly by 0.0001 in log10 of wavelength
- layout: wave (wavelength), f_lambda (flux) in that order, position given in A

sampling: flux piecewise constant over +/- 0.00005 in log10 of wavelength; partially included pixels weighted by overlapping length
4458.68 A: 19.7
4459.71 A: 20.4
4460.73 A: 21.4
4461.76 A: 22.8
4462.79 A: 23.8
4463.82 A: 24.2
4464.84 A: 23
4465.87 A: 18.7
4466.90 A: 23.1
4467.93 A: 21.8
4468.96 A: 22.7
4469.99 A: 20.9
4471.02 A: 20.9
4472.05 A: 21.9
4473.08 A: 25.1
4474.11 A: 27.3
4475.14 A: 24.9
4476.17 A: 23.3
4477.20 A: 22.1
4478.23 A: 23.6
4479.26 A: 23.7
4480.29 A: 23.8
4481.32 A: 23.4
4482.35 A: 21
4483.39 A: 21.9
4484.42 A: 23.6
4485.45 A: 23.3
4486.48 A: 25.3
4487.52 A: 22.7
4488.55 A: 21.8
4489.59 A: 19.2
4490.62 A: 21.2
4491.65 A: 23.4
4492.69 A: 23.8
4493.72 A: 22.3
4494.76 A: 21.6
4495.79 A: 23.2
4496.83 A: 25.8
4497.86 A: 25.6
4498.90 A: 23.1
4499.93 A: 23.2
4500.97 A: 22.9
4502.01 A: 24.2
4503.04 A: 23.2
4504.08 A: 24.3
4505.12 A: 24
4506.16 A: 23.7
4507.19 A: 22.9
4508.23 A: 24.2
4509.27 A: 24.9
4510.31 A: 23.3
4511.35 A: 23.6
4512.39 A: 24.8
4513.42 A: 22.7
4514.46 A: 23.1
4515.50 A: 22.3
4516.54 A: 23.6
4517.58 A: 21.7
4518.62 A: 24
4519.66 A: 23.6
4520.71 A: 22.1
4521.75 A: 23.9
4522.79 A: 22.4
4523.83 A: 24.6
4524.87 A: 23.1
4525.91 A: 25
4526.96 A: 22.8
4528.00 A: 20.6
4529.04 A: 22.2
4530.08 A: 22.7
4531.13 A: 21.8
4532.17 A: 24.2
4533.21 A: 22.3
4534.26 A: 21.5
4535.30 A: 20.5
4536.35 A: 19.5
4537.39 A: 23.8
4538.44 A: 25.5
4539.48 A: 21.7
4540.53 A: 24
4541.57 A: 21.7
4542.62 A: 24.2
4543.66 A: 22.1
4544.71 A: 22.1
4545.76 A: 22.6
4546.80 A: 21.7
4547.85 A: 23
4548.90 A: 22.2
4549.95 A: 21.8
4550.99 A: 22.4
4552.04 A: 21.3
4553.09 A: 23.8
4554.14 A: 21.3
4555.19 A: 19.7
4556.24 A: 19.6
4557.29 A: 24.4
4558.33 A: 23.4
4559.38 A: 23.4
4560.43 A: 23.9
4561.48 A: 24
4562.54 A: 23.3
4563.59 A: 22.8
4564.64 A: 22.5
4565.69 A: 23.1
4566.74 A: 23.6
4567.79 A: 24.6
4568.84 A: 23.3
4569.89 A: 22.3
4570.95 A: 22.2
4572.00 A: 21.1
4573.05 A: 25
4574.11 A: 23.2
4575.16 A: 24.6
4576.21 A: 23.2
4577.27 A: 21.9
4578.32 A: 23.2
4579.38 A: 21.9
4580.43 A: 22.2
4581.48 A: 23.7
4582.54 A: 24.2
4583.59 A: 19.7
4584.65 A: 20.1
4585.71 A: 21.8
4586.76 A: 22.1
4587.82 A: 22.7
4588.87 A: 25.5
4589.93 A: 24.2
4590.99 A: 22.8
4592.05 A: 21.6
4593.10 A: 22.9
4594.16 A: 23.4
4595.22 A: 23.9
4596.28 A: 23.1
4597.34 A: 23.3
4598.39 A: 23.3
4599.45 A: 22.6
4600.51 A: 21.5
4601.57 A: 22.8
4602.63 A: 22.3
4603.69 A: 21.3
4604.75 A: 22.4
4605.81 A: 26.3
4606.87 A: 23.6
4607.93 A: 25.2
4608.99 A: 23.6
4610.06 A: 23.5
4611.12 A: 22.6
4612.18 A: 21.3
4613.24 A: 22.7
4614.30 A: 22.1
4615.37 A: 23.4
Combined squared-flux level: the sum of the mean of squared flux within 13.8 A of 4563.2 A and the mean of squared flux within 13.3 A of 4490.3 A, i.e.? 1056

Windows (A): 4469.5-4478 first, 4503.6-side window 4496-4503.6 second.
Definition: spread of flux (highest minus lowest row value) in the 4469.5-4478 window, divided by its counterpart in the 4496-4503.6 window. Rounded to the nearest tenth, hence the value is 2.2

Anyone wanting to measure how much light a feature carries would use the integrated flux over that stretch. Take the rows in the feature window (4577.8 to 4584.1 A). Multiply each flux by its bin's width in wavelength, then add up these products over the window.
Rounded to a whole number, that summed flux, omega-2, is 142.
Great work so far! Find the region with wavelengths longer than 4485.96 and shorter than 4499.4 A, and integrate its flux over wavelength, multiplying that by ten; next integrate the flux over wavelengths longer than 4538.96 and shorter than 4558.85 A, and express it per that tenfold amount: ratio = 0.14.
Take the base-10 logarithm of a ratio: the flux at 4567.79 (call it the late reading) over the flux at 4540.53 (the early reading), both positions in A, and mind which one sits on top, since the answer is 0.011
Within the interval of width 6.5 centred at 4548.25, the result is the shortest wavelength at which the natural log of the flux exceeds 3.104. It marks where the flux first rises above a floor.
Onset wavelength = 4545.76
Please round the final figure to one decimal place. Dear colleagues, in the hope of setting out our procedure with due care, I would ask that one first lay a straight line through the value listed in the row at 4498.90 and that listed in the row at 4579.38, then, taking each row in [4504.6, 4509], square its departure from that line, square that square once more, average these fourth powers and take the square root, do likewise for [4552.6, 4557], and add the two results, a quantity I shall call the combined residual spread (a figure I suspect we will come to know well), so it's 5.9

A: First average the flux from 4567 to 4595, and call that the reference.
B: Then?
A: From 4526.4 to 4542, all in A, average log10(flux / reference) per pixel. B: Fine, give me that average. -0.011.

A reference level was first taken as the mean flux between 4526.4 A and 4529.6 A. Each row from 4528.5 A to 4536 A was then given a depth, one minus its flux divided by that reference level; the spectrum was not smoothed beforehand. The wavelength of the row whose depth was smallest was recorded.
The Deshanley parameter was 4532.17 A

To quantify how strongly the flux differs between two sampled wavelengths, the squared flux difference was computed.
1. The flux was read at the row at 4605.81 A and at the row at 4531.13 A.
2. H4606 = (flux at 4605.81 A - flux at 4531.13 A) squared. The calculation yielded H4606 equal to 20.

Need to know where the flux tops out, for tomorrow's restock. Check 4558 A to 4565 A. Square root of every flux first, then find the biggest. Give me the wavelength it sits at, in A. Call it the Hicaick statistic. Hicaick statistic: 4561.48 A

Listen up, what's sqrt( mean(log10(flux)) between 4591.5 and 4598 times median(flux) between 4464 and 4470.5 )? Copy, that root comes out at 5.51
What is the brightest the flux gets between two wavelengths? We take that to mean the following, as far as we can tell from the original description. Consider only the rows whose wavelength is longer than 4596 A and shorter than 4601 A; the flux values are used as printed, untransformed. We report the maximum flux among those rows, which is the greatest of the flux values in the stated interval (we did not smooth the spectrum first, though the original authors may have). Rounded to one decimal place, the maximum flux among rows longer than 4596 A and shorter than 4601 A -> 23.3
